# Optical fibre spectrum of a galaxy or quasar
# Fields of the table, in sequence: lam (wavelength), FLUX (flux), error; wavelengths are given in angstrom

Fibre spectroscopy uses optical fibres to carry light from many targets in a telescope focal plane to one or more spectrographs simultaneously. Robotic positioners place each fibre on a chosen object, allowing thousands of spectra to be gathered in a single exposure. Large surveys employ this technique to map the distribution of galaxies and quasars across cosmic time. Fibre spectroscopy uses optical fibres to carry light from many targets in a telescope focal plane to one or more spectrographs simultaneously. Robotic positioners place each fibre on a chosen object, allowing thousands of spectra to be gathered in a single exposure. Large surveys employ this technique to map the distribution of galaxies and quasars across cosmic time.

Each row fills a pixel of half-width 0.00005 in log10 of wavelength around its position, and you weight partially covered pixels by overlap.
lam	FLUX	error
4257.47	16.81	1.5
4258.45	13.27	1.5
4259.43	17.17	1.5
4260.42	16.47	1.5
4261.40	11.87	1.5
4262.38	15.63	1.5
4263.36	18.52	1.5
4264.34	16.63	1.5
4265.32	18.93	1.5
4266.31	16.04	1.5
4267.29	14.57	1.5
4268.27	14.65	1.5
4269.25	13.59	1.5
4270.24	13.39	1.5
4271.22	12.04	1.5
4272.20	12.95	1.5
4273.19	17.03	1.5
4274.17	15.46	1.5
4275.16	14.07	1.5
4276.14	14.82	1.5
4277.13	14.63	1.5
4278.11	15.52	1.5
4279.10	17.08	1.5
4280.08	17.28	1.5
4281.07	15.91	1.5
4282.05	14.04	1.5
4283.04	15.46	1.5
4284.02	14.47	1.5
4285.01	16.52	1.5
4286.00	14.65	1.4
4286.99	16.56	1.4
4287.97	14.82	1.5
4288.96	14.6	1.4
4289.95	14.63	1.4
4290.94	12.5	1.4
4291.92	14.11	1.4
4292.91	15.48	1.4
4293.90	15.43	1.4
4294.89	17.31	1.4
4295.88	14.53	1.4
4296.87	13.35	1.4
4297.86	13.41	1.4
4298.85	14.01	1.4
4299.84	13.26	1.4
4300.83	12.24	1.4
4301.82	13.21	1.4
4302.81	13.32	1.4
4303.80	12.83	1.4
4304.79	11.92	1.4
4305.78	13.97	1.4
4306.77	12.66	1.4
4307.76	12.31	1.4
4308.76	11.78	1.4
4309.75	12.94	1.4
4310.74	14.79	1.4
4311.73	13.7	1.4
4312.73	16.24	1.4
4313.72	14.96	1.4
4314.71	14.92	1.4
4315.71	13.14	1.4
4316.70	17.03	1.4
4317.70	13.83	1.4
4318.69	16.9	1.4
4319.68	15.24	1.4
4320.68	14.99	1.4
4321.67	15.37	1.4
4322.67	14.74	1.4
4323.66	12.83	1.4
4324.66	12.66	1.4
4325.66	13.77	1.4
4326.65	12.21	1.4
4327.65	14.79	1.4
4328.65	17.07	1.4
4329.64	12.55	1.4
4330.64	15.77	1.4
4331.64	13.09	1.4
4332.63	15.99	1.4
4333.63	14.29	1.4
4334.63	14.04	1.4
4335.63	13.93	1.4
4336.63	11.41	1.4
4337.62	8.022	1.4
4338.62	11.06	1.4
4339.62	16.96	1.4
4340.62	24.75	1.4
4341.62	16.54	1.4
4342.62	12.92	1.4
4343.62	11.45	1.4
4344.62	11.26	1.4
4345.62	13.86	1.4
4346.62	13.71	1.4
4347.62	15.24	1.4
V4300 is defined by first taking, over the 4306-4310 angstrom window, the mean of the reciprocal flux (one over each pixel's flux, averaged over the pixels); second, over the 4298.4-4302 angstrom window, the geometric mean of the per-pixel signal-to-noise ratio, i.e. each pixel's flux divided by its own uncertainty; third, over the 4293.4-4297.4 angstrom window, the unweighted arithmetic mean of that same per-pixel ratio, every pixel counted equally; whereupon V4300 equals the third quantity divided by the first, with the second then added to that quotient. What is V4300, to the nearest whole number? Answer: 144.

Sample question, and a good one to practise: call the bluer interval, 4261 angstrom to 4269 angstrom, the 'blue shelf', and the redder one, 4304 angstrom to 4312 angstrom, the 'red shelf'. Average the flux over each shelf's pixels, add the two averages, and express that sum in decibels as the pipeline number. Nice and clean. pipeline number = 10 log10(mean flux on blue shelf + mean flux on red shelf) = 14.6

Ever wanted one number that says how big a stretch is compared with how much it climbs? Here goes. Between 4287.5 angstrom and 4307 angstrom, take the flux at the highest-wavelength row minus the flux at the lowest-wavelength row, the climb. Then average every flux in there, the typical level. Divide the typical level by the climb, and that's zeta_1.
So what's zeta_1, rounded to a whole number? -6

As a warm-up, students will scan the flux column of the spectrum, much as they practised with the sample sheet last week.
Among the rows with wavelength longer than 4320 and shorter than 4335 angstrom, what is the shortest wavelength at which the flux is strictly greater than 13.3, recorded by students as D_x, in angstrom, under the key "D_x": 4320.68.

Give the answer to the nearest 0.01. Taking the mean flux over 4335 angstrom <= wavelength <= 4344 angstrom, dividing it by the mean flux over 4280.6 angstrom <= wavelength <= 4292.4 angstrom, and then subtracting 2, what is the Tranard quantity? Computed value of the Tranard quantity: -1.05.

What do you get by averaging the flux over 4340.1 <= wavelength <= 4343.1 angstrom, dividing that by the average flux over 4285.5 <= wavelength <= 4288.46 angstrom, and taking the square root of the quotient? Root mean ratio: 1.09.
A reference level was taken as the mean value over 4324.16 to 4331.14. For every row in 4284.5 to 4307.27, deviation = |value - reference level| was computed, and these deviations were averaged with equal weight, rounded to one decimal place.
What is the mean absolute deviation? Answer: 1.1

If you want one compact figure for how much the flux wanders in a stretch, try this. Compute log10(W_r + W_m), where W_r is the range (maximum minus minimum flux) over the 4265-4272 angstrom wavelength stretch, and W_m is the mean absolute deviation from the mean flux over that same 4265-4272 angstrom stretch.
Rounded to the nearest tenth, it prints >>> 0.9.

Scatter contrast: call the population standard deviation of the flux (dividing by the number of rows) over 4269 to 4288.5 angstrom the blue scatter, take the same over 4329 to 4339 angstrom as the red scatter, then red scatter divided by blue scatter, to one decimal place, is 1.6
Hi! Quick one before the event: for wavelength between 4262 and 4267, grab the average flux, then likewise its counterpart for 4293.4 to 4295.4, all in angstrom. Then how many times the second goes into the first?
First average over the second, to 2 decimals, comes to 1.05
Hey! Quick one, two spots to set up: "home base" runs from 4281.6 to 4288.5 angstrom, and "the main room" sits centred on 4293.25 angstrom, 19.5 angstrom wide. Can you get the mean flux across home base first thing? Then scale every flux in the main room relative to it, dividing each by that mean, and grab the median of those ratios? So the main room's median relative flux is 0.953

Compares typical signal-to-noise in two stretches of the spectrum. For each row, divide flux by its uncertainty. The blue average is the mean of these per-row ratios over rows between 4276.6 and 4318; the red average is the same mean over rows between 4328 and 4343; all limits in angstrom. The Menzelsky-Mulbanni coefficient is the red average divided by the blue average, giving 1.03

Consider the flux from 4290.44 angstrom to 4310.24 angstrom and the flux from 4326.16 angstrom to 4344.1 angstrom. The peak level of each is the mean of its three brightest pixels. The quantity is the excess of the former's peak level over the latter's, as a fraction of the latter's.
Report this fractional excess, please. -0.2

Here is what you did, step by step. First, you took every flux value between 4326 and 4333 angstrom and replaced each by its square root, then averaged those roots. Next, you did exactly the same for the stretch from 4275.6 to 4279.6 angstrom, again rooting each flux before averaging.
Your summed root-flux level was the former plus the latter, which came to 7.74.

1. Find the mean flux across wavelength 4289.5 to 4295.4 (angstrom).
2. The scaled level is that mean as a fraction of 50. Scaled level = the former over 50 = 0.298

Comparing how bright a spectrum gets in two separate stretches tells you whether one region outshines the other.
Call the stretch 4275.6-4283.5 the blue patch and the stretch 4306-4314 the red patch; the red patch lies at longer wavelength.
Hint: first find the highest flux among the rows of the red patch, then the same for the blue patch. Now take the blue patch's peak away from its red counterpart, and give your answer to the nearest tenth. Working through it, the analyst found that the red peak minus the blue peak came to -1.0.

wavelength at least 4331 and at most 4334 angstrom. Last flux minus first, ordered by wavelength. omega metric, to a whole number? 1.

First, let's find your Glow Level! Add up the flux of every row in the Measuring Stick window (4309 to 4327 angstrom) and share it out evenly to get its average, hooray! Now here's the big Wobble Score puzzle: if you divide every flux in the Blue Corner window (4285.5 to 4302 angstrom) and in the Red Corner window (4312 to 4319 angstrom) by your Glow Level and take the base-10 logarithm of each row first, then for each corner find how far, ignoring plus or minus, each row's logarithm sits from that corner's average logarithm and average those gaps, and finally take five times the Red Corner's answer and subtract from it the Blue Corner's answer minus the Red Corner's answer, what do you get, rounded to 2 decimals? 0.18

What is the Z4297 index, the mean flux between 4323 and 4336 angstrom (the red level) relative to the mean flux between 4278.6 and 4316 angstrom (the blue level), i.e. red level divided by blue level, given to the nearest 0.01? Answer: 0.98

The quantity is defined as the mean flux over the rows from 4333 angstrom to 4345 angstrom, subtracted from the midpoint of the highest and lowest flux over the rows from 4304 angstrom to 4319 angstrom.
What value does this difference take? 0.5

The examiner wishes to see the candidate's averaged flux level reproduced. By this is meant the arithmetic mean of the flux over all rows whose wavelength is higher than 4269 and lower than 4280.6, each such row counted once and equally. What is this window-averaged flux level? 14.8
